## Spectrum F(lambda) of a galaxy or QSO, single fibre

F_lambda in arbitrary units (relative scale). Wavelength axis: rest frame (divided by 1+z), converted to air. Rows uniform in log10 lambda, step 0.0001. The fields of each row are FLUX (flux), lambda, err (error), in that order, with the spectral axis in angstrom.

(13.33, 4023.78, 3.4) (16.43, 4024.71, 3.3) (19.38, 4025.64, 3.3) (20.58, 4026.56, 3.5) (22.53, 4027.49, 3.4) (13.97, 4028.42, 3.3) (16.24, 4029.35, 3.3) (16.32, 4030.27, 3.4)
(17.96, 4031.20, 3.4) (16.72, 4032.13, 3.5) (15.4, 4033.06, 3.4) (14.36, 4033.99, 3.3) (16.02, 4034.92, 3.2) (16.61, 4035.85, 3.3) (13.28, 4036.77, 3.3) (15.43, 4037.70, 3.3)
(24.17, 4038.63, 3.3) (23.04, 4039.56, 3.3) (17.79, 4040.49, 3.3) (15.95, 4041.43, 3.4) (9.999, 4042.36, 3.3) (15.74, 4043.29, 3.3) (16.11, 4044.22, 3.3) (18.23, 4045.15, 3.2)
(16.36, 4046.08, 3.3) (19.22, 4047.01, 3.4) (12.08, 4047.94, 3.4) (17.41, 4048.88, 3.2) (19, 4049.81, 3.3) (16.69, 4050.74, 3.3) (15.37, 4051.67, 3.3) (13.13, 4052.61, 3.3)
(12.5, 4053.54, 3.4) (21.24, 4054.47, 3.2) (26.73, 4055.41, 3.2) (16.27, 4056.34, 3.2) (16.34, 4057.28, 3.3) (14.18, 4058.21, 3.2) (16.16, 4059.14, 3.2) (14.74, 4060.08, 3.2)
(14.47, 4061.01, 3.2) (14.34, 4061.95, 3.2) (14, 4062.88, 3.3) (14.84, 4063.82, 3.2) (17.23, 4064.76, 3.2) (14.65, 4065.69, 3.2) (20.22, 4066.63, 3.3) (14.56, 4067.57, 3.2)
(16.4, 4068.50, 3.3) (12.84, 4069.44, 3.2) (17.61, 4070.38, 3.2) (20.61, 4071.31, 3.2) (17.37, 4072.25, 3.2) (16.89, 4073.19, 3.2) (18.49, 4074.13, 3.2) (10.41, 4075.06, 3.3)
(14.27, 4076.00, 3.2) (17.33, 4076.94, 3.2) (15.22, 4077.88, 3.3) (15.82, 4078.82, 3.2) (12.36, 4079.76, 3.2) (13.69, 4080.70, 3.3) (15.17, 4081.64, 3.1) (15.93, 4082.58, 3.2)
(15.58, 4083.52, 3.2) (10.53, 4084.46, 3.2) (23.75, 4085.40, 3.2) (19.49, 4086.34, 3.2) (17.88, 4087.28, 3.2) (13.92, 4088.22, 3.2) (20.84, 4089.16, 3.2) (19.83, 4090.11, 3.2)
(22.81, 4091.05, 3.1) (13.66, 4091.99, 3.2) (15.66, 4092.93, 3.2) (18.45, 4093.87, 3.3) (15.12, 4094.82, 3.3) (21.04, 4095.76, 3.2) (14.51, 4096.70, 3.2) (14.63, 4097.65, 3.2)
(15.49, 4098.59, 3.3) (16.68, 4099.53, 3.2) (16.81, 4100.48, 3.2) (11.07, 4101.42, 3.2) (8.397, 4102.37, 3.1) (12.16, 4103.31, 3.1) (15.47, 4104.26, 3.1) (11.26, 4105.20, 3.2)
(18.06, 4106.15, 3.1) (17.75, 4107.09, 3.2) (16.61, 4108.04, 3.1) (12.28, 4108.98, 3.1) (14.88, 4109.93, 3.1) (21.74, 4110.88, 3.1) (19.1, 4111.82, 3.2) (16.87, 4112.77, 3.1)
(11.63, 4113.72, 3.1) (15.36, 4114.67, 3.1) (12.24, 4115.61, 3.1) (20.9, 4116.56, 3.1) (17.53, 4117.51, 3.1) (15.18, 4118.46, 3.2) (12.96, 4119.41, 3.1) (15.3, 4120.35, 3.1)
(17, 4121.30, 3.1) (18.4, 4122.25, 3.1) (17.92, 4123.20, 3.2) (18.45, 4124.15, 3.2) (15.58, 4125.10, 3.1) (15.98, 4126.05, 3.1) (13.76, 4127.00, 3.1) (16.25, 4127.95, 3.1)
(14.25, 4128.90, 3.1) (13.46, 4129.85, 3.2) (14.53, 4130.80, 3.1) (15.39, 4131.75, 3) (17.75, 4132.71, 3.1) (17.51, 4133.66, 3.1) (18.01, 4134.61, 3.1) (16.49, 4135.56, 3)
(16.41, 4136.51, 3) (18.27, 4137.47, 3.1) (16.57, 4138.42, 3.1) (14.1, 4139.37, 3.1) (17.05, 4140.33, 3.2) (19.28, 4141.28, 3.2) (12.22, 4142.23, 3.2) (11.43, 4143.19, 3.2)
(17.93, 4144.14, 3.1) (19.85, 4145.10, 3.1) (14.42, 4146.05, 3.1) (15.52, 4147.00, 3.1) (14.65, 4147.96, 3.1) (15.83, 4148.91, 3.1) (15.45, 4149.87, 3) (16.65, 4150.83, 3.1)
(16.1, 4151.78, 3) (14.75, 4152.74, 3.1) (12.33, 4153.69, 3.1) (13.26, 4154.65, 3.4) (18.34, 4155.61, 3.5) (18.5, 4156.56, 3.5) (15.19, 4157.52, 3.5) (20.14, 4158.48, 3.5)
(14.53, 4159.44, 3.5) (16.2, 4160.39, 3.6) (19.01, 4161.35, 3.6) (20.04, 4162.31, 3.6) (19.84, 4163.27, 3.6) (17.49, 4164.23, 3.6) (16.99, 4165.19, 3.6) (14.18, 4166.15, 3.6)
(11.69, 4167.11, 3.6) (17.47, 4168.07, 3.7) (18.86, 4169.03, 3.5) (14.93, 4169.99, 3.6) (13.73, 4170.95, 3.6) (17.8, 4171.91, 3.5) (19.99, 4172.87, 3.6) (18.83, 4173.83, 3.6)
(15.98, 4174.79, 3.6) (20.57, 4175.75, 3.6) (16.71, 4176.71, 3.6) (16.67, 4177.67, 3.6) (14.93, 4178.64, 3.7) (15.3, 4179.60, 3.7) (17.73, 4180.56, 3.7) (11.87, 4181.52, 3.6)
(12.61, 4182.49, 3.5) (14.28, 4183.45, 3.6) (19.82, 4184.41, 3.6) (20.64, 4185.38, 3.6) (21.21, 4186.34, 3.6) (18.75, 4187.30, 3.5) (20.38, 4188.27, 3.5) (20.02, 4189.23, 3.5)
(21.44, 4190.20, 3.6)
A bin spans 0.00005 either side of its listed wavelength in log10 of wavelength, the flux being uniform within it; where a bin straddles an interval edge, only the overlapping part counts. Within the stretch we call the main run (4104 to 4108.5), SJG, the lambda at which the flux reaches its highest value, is 4106.15 angstrom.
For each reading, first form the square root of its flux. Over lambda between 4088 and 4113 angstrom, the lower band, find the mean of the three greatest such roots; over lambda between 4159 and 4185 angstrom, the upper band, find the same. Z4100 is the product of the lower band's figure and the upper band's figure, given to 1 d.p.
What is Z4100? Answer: 21.0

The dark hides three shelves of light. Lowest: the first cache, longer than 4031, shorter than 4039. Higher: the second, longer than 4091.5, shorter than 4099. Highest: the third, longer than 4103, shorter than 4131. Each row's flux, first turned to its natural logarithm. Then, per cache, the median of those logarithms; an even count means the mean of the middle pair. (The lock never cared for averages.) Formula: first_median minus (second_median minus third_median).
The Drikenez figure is 2.79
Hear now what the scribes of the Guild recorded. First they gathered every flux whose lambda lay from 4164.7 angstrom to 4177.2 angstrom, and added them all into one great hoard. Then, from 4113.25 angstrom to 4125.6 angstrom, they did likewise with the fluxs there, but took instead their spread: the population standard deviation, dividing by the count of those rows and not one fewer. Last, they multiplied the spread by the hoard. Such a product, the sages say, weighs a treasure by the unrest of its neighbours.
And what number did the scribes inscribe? 563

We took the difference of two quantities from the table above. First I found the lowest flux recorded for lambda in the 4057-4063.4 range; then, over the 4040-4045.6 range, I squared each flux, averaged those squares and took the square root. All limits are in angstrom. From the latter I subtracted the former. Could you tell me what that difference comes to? 1.9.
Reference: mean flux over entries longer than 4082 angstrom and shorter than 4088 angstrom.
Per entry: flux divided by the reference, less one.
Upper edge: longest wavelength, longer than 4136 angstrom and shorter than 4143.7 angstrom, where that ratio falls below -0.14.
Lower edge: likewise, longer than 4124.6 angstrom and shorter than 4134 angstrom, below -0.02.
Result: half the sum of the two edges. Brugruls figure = 4137.5 angstrom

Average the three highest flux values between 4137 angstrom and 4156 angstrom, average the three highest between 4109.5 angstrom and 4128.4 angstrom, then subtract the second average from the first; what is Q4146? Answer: -1.4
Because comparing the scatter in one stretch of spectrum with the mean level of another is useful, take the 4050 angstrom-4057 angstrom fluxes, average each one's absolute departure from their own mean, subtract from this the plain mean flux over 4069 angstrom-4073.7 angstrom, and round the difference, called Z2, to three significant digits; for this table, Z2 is -13.3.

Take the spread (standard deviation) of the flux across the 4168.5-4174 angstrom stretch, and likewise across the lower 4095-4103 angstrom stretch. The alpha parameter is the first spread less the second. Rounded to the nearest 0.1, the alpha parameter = -1.3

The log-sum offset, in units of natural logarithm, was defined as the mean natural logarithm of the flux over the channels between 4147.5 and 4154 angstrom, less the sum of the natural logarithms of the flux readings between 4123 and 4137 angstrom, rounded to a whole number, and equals -39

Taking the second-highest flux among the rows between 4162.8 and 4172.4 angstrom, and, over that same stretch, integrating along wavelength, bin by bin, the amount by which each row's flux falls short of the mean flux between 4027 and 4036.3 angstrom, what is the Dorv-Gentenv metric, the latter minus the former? -16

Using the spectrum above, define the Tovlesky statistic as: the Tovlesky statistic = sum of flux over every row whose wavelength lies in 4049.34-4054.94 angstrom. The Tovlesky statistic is 98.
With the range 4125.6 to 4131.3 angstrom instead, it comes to 88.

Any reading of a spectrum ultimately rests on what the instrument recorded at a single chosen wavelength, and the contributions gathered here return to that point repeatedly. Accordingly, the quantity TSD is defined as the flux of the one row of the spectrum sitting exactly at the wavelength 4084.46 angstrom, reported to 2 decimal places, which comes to 10.53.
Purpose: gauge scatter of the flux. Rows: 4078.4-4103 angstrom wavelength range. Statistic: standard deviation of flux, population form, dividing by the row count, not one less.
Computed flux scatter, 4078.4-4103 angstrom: 3.6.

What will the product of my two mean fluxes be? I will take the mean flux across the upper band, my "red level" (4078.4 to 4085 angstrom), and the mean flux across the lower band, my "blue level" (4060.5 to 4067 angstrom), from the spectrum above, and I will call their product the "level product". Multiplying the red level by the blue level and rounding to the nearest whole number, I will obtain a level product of 222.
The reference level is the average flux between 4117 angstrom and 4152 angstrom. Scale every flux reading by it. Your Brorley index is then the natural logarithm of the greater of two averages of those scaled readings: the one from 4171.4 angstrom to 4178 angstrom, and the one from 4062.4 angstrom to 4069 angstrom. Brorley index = 0.12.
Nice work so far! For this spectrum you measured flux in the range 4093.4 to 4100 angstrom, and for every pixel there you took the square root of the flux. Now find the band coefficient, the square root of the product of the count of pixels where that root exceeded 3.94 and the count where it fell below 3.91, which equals 3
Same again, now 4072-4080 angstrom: 4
